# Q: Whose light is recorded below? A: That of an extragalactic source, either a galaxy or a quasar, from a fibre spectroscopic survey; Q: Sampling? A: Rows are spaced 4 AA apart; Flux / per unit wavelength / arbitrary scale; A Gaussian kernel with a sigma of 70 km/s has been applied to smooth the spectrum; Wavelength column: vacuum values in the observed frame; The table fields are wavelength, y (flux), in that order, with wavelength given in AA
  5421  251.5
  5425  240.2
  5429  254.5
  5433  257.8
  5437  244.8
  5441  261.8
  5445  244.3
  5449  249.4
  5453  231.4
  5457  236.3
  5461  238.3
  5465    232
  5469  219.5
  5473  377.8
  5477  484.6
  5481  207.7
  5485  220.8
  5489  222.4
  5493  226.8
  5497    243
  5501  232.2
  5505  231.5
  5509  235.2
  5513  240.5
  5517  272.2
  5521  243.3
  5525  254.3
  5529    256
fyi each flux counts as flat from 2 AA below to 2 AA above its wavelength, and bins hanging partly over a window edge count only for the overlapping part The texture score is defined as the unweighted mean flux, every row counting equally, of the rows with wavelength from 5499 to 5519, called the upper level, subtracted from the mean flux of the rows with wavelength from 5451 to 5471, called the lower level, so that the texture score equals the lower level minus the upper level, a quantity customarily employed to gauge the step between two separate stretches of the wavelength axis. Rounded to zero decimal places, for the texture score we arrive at -11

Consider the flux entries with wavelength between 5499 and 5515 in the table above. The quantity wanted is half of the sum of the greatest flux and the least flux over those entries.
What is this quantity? 236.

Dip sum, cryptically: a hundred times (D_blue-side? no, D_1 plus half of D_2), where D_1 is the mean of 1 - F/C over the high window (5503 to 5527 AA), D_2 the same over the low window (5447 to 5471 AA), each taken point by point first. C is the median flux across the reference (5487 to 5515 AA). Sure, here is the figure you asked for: -6.5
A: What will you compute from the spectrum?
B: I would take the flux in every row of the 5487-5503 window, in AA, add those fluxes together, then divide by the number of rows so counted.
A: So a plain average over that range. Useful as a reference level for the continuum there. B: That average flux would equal 231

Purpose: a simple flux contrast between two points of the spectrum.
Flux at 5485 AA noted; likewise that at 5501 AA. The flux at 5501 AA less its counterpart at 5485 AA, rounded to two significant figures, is 11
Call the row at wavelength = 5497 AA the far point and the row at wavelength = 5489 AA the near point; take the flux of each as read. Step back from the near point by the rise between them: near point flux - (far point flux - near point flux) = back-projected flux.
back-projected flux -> 202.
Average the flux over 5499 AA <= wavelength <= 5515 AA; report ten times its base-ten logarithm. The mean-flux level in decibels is 23.7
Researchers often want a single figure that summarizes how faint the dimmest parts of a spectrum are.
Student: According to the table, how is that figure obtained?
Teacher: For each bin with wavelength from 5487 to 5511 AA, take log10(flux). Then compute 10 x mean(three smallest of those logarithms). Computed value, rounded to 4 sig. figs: 23.56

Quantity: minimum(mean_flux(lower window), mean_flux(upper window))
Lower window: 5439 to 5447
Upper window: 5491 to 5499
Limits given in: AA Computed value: 235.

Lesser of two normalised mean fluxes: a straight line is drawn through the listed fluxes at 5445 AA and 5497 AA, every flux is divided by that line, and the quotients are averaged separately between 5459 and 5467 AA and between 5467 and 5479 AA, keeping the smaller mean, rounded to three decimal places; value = 0.964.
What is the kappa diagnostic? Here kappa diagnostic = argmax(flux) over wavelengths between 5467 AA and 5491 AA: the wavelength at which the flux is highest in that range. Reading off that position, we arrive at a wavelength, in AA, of 5477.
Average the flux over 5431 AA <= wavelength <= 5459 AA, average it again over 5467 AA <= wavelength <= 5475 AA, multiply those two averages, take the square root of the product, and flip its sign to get -271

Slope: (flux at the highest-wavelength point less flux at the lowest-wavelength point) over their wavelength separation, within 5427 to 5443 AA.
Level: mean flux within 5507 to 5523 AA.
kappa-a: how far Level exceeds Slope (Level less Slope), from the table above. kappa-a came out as 247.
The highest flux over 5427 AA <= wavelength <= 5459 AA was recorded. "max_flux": 261.8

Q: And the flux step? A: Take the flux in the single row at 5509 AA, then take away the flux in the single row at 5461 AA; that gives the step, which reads -3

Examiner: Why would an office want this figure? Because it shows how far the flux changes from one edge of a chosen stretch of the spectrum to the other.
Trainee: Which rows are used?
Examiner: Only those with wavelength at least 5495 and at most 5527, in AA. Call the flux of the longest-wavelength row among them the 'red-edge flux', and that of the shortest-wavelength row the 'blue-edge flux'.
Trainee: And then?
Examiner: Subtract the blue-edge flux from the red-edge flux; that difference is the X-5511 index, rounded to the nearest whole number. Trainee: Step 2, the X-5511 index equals 11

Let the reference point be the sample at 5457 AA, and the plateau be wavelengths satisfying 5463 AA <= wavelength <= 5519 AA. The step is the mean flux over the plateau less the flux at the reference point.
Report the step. 24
